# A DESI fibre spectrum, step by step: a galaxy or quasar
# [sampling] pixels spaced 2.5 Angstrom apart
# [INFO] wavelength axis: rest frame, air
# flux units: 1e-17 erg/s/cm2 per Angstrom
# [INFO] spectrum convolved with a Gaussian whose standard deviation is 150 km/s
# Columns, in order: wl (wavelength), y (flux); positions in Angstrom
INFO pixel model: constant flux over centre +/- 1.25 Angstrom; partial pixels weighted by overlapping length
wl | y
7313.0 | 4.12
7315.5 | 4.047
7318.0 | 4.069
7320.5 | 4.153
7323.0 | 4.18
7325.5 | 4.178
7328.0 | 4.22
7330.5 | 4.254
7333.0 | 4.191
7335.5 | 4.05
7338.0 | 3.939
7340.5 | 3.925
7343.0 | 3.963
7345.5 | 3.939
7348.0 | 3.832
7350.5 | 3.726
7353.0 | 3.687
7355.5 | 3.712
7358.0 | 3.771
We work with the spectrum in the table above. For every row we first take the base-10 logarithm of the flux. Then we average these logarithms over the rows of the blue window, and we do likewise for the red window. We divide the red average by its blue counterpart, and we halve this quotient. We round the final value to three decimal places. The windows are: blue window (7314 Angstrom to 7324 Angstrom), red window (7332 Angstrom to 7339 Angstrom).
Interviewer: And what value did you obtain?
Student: 0.495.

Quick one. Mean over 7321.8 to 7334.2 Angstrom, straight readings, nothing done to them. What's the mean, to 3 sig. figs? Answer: 4.20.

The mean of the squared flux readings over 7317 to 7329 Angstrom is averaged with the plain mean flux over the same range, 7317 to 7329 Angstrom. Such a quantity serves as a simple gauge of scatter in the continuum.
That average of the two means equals 10.7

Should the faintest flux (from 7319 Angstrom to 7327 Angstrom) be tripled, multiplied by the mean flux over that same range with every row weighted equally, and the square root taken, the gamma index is 7.2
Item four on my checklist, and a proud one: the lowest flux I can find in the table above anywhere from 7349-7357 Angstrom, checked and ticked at 3.687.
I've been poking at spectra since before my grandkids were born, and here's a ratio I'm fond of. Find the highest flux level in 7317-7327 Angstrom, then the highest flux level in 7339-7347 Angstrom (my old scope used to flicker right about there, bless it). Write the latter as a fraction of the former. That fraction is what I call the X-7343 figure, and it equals 0.948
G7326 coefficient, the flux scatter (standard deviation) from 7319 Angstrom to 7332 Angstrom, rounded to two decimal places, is 0.04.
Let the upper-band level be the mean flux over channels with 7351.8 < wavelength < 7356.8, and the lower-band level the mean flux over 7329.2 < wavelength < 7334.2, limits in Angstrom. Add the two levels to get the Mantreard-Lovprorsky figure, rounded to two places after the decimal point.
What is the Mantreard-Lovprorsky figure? 7.92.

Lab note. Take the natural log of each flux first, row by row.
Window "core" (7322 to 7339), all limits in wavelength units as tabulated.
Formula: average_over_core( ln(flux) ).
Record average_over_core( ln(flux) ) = 1.42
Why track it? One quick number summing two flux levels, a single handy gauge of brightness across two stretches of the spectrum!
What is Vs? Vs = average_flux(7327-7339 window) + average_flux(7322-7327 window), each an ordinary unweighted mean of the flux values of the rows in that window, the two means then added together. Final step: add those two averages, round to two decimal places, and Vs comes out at 8.31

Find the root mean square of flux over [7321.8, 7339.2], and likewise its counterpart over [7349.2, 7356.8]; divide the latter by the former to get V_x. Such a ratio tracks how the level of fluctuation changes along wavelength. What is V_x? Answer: 0.89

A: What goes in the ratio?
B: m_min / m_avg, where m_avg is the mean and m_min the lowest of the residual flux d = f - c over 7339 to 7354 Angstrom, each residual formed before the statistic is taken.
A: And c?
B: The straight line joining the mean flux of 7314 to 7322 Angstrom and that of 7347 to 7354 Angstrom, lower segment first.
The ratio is -0.6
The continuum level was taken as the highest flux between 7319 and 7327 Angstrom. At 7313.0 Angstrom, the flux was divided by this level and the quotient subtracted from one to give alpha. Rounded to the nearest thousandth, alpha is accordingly 0.014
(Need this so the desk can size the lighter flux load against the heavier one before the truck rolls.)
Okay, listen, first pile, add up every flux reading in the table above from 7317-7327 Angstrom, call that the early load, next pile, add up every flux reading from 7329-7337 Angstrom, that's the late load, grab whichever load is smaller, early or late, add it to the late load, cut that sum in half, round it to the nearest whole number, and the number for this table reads 12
